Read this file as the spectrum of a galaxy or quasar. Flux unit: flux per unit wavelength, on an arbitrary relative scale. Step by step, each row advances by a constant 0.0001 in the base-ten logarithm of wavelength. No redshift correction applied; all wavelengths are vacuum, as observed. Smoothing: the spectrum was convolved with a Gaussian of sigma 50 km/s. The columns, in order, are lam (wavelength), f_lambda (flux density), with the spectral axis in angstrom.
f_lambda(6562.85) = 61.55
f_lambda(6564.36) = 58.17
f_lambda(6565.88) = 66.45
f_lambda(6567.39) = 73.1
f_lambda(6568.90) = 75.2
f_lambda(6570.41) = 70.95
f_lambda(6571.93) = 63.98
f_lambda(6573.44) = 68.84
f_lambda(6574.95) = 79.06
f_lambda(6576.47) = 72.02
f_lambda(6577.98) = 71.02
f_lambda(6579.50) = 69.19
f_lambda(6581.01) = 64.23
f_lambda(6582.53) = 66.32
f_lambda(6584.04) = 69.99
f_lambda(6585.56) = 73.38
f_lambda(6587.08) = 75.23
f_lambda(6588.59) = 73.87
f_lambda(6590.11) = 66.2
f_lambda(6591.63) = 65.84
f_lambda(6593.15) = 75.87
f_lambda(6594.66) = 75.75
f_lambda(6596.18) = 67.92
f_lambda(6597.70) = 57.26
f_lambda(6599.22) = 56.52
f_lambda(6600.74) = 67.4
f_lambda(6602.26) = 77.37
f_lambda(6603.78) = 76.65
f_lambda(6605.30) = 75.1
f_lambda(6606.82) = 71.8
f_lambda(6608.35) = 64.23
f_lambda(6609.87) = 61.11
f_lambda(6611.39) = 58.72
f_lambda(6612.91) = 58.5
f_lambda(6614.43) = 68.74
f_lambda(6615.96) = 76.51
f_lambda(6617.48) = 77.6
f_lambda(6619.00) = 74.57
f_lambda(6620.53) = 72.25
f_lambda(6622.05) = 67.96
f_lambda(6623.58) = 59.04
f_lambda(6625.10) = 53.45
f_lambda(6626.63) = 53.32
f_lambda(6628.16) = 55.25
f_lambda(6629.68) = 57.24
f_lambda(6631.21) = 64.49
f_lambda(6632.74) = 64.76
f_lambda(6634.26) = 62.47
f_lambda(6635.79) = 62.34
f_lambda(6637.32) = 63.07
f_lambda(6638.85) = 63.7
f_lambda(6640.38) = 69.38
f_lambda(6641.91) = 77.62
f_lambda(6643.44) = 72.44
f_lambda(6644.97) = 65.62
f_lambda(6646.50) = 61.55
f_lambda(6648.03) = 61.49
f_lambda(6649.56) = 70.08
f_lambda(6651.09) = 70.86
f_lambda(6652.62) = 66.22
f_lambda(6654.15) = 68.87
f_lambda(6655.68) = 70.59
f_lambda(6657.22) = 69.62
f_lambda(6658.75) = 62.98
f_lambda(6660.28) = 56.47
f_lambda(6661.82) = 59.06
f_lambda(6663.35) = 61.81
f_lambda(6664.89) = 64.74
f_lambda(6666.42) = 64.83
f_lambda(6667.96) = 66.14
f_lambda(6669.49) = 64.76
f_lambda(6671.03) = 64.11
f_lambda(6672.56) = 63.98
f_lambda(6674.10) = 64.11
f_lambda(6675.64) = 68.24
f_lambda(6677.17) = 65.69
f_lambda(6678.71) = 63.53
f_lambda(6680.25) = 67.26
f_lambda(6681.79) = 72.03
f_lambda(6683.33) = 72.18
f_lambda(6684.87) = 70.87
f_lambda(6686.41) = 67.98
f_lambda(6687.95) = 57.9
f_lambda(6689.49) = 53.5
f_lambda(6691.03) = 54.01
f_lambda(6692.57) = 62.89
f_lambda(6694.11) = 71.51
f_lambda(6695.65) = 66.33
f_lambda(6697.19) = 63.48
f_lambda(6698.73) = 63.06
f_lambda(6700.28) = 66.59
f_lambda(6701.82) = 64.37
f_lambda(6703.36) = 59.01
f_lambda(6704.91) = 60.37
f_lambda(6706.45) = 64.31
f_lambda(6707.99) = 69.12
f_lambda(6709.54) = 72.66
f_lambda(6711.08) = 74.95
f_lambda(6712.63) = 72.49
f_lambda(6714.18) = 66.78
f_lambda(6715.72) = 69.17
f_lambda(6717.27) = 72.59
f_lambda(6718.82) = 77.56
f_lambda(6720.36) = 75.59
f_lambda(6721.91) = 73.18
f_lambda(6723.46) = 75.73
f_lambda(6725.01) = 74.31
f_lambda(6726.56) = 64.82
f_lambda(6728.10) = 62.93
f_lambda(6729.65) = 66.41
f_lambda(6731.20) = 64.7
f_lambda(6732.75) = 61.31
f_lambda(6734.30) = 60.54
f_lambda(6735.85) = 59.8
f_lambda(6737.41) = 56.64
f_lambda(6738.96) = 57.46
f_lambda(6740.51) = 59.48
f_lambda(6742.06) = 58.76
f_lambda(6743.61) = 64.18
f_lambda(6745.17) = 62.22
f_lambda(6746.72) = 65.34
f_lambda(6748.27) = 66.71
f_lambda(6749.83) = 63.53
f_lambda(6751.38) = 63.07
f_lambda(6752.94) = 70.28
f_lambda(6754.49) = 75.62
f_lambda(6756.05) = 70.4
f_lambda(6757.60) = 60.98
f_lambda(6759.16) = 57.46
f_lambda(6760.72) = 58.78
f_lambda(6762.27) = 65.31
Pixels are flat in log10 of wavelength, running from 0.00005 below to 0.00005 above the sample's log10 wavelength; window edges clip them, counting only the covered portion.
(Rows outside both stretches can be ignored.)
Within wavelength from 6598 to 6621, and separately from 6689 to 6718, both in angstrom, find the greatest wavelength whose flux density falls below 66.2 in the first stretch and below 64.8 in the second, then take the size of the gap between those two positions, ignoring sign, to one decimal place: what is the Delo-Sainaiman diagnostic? 93.5 angstrom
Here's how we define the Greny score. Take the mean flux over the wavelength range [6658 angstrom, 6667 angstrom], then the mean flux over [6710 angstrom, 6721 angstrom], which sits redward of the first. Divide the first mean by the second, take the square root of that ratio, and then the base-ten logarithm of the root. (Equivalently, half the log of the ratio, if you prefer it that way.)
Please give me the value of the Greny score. -0.036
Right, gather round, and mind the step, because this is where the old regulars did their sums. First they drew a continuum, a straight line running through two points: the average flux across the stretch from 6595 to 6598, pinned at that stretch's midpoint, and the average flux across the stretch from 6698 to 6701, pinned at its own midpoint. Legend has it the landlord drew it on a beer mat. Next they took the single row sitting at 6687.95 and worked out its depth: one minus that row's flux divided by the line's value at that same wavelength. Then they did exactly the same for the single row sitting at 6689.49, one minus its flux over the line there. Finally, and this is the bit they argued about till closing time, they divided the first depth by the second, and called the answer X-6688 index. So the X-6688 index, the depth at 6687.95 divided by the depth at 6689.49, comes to 0.6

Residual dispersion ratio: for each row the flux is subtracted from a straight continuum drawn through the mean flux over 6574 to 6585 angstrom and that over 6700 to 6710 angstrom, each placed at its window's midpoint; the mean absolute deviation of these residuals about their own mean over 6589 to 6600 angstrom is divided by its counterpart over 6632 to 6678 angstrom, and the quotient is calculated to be 1.8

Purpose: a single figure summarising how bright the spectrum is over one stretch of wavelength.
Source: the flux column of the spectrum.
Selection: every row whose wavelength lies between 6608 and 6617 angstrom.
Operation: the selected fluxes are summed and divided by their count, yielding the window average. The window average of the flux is 65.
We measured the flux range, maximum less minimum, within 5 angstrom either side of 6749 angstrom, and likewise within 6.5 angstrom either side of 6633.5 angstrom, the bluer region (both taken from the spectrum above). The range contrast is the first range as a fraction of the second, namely 0.85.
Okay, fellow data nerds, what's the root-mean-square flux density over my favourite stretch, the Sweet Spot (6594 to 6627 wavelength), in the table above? 67.4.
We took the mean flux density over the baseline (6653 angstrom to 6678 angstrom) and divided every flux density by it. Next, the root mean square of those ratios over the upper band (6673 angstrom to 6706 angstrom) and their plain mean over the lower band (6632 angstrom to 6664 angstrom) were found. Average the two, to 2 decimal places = 1.01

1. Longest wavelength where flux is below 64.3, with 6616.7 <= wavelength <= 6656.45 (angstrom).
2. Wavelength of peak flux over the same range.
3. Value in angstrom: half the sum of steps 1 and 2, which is 6645.0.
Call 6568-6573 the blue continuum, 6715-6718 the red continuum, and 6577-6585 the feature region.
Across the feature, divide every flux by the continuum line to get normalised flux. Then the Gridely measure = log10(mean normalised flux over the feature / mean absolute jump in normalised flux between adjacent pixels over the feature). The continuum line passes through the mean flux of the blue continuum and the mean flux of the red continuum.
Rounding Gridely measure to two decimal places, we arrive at 1.34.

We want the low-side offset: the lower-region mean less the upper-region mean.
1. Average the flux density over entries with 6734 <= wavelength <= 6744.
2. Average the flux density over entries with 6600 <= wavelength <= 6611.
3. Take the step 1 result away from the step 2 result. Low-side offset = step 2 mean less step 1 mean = 11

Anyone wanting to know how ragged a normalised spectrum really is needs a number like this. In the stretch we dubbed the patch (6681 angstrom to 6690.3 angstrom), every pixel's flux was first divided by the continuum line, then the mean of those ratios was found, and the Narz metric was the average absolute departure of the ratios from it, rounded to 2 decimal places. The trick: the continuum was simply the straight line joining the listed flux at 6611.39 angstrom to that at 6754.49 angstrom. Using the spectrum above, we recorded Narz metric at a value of 0.10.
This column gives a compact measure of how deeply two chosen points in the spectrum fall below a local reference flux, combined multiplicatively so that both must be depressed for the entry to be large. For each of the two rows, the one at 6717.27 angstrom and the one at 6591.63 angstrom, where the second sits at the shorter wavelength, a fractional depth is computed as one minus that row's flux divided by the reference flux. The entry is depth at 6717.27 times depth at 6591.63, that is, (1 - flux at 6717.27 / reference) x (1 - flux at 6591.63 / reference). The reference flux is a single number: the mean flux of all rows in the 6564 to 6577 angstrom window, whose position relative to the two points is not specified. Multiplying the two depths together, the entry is -0.002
